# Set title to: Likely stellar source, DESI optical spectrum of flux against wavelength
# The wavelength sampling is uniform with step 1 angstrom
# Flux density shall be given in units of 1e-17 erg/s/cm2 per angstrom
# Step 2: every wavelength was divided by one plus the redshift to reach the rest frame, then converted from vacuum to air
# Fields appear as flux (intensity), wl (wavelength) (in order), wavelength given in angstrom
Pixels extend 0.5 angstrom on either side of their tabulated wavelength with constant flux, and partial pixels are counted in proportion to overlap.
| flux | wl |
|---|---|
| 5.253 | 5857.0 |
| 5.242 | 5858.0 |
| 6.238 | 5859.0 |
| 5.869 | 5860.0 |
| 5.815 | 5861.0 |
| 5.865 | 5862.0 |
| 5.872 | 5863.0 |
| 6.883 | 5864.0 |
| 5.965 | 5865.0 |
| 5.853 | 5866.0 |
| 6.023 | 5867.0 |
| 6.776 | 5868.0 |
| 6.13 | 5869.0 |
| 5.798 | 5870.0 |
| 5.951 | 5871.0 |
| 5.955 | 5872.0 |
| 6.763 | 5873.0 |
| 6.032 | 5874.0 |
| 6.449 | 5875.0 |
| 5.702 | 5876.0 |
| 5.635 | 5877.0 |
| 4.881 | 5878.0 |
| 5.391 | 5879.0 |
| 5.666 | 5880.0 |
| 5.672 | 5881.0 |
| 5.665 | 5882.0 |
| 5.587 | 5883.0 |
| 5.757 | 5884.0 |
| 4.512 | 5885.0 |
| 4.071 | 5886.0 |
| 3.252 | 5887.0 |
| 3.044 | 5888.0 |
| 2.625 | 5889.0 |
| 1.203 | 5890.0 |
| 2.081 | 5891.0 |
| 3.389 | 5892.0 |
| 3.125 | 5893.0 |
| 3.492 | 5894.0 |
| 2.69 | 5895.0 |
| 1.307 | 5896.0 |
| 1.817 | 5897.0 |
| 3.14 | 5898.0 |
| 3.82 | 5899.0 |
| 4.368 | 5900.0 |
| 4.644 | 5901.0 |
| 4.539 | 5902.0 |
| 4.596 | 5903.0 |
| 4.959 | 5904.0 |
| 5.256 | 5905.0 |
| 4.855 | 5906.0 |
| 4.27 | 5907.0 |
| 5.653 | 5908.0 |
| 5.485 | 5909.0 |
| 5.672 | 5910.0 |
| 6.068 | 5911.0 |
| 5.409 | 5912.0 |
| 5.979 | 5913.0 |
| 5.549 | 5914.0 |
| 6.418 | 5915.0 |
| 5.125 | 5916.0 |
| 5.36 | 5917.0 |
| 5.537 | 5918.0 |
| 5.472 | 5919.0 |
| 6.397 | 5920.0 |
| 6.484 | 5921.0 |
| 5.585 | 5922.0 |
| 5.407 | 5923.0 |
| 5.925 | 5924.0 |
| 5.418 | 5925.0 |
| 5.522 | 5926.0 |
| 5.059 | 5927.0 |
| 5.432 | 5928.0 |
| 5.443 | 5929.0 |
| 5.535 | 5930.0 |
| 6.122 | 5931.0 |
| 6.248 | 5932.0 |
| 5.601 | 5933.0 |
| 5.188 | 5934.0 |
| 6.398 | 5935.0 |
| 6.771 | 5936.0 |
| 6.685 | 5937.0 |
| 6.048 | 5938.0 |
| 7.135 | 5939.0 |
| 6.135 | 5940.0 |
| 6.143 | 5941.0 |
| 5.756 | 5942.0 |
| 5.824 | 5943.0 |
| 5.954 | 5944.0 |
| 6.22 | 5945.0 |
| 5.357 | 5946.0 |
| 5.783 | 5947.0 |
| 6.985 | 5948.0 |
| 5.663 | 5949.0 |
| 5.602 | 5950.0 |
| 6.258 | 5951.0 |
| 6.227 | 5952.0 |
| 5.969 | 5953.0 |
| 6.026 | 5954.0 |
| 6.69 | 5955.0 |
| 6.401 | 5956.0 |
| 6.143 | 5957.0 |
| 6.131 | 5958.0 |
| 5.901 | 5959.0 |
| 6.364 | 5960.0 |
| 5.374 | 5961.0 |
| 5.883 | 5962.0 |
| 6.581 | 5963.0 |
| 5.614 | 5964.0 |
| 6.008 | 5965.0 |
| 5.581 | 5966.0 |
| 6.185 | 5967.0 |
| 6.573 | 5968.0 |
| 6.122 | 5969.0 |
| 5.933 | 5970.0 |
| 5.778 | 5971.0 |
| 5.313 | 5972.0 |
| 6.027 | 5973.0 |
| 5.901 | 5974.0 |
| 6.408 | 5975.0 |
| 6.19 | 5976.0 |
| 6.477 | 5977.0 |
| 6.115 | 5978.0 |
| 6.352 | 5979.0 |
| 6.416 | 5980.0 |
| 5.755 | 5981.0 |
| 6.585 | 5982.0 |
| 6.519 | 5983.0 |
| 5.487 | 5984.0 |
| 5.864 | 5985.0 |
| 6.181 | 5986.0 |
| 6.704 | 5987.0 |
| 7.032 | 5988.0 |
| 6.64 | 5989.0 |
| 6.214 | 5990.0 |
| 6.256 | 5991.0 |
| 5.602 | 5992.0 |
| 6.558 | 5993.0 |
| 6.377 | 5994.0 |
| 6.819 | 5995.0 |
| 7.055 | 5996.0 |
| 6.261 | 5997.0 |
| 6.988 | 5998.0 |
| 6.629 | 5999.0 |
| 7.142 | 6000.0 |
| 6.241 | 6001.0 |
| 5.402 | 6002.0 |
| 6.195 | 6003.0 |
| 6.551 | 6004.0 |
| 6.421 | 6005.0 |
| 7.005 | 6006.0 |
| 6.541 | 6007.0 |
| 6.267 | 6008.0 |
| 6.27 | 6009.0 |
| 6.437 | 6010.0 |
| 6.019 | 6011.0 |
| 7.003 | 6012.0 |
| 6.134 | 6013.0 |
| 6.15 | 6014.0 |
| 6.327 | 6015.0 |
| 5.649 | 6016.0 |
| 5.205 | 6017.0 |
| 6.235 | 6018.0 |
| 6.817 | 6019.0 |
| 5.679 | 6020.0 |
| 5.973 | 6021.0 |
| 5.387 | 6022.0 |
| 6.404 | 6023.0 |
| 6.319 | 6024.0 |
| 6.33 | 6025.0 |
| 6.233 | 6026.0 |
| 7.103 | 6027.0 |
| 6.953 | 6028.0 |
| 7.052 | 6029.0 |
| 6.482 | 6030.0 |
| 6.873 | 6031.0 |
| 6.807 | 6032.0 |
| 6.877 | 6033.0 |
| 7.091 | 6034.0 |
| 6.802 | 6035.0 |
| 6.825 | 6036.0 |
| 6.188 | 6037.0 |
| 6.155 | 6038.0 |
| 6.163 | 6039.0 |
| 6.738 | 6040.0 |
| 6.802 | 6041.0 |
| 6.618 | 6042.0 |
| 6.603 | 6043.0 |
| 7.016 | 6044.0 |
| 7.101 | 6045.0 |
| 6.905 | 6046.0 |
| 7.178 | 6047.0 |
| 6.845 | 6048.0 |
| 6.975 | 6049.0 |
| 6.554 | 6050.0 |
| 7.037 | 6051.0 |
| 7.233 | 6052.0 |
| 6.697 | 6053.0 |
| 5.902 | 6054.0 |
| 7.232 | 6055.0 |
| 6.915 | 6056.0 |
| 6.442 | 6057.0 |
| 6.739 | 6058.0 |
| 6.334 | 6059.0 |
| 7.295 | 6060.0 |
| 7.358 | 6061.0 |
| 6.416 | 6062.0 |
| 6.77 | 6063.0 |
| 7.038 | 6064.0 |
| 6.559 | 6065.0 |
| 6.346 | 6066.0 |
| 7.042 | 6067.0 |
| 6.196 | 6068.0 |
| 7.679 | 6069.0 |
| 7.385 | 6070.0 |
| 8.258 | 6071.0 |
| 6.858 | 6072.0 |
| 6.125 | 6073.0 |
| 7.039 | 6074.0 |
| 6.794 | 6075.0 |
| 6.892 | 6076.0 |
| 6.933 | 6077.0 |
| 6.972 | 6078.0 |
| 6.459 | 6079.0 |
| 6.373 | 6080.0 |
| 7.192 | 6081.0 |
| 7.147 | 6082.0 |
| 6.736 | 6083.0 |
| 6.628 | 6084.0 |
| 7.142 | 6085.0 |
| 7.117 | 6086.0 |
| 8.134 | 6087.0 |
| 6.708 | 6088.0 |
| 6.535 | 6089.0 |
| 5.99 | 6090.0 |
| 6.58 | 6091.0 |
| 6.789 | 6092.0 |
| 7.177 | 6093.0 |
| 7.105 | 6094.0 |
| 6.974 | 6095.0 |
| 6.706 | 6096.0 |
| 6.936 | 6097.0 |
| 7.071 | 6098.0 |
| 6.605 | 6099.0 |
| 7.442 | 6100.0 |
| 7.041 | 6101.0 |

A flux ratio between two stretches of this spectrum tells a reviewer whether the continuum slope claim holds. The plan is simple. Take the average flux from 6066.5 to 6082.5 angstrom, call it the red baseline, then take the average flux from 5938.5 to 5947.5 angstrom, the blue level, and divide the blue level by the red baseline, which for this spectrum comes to 0.867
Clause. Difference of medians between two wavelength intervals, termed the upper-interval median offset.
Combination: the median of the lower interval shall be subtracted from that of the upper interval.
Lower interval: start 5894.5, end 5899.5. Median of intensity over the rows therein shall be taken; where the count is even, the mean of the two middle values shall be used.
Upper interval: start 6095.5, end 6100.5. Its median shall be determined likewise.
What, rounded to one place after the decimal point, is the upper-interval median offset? 4.2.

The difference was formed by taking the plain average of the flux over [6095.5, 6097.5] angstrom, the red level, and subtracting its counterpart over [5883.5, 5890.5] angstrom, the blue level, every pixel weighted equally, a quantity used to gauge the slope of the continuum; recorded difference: 3.3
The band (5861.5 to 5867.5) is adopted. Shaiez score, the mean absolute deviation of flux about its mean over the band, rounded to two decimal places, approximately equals 0.27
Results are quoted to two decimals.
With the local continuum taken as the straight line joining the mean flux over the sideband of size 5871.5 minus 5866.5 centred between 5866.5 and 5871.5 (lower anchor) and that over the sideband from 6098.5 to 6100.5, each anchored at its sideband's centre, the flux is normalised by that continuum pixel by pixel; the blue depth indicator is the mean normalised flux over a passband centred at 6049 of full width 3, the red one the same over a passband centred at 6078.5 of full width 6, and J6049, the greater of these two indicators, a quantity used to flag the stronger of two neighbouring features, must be 0.99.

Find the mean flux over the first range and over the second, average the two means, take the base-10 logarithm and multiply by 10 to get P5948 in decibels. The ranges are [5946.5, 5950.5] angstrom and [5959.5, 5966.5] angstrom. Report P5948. 7.75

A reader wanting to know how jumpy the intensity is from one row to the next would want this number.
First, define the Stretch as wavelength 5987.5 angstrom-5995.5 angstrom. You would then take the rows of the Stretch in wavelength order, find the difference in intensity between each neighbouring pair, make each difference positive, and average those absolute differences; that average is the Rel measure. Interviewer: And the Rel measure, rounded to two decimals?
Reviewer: 0.44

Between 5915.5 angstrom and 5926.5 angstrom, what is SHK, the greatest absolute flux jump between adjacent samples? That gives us 0.9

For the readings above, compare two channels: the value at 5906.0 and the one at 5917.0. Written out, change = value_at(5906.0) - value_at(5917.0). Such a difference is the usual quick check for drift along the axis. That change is -0.5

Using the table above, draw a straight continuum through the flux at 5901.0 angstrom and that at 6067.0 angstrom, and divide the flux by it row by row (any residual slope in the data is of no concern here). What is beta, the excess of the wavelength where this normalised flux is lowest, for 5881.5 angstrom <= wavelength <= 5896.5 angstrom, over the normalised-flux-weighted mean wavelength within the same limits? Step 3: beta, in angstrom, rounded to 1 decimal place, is 2.4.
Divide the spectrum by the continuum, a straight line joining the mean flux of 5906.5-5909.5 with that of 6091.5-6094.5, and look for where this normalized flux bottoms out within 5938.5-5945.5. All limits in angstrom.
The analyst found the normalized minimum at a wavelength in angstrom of 5942.0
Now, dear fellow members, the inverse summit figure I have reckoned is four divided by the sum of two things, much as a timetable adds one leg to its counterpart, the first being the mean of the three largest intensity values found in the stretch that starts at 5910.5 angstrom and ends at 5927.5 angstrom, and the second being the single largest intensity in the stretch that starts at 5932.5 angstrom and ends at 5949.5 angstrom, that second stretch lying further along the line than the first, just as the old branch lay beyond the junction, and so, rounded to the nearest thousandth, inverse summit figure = 0.295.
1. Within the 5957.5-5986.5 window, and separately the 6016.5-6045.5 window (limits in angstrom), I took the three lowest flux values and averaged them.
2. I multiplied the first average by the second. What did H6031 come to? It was 29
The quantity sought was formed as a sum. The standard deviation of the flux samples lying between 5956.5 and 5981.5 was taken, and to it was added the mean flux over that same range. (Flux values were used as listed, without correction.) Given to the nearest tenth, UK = 6.4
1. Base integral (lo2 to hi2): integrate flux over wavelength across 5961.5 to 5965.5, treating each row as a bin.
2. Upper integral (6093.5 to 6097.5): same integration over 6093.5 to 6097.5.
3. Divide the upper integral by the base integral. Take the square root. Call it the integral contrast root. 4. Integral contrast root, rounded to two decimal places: 1.07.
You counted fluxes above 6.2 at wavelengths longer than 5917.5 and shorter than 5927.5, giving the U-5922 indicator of 2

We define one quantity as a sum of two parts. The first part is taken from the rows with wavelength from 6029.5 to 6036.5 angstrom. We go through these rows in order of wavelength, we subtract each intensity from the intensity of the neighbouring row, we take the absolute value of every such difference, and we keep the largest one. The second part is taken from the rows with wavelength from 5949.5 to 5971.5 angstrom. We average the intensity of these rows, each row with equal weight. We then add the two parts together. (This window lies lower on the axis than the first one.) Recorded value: 6.5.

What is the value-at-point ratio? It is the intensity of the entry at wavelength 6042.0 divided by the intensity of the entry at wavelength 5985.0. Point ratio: 1.13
